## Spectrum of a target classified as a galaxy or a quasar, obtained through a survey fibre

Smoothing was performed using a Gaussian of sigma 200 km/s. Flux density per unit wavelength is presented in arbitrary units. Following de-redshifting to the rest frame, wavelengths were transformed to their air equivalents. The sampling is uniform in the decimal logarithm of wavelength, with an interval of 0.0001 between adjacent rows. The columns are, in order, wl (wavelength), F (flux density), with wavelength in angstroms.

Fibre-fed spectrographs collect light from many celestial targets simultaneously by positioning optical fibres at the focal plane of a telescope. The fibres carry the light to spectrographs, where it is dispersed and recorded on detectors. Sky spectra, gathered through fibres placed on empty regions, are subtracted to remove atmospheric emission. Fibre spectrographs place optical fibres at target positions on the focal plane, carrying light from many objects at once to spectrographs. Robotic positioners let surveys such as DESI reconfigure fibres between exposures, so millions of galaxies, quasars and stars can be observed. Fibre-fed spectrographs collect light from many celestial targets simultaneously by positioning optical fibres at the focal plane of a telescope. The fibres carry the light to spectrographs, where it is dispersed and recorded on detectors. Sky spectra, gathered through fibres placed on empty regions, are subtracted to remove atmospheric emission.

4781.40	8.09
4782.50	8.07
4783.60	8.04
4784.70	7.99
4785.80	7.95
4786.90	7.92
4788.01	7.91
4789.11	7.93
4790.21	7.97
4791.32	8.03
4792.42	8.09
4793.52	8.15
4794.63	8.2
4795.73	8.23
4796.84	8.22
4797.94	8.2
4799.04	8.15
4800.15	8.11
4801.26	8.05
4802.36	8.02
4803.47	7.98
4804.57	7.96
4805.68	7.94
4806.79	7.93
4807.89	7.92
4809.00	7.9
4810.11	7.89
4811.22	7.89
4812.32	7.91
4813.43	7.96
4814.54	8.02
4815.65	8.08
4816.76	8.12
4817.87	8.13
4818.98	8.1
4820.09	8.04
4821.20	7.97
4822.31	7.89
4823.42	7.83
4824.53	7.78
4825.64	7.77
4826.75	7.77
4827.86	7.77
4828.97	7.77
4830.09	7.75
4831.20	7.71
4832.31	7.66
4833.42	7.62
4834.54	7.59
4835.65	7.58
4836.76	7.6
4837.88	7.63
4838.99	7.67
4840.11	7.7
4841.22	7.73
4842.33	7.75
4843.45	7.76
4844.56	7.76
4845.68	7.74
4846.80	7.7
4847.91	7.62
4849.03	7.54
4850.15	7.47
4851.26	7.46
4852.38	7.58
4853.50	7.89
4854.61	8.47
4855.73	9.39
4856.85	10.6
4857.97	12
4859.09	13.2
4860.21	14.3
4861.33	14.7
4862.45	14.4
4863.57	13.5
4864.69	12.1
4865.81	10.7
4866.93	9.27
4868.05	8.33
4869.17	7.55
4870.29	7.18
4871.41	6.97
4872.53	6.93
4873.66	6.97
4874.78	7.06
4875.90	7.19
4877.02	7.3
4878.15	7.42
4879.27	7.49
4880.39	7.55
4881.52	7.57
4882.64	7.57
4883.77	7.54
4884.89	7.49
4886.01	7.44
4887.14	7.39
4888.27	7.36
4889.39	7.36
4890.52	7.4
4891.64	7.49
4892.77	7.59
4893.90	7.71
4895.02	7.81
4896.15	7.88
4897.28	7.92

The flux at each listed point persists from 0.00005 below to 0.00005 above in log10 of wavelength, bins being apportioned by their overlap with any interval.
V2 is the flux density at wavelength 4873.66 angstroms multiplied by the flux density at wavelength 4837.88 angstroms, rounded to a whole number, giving 53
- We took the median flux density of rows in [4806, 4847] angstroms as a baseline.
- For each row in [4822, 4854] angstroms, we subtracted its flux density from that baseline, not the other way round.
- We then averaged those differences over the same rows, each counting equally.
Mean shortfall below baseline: 0.08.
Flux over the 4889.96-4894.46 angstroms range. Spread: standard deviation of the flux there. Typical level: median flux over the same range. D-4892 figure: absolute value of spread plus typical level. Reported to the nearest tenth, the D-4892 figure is 7.7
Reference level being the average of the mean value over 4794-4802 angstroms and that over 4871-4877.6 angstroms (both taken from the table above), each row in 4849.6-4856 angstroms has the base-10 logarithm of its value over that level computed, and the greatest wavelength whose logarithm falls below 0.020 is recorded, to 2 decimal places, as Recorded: 4853.50 angstroms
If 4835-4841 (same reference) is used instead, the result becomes 4840.11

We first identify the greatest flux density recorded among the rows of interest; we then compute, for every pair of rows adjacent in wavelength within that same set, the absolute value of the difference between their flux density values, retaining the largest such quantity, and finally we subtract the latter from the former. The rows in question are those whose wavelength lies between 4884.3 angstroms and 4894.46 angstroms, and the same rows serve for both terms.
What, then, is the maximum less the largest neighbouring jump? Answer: 7.6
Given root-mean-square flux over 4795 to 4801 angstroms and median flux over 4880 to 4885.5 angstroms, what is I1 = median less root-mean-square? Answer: -0.63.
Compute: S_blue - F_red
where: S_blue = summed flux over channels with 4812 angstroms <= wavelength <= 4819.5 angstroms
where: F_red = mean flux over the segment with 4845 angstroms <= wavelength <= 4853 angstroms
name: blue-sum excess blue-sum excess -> 49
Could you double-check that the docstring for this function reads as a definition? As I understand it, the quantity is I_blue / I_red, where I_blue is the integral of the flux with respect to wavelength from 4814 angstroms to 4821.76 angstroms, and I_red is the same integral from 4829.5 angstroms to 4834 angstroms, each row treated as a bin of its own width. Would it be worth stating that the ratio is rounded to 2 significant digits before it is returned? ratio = 1.8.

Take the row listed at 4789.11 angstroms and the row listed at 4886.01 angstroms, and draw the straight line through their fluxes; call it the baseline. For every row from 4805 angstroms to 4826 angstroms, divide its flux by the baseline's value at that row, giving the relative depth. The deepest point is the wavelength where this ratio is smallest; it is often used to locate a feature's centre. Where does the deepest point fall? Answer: 4825.64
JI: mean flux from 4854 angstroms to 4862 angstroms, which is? 11.8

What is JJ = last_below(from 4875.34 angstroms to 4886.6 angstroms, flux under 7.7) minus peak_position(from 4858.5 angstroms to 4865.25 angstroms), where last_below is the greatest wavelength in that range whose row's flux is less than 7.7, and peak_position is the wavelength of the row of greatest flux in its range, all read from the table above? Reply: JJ 24.7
